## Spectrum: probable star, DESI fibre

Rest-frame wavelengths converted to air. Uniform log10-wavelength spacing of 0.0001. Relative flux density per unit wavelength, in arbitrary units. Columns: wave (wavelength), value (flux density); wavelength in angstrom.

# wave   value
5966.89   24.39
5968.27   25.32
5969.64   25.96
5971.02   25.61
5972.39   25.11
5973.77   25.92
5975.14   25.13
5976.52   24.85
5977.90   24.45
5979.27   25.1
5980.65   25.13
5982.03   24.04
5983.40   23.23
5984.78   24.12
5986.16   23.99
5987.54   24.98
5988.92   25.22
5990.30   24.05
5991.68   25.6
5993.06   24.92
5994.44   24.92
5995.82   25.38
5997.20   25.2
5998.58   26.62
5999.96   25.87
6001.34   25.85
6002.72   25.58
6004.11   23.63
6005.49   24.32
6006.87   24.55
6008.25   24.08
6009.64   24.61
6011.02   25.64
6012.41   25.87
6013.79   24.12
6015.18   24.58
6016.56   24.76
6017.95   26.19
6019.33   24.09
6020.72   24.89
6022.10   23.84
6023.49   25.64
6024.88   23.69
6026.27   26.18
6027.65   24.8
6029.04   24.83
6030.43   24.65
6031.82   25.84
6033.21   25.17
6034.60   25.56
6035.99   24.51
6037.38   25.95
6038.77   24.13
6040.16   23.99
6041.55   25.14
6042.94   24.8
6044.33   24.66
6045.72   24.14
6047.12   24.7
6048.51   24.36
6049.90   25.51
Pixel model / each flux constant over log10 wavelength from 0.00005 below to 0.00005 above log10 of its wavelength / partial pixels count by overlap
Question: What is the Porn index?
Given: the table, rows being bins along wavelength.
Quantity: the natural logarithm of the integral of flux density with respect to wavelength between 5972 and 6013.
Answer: 6.9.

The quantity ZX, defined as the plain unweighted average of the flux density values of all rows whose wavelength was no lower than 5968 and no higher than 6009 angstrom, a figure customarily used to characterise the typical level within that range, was 25.0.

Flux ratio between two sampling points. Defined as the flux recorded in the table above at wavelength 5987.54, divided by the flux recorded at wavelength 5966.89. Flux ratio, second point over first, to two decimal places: 1.02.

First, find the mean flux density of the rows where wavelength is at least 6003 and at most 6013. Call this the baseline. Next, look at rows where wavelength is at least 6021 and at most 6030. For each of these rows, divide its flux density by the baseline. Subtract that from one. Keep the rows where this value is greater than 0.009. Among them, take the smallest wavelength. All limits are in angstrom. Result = 6022.10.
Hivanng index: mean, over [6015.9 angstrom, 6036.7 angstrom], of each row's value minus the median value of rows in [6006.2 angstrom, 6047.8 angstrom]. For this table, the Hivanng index 0.25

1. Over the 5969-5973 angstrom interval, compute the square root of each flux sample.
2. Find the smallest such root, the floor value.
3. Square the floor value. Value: 25.1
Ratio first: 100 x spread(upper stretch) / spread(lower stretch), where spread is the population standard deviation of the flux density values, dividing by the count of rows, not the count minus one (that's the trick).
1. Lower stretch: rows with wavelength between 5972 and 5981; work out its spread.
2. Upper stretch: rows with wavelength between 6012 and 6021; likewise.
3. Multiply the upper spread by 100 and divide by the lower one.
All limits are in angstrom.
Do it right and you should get 185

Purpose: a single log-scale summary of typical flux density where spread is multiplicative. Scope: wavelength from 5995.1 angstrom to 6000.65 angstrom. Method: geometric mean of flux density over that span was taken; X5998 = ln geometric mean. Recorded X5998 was 3.249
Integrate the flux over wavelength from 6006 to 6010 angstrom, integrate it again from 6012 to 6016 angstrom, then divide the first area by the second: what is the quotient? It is 0.98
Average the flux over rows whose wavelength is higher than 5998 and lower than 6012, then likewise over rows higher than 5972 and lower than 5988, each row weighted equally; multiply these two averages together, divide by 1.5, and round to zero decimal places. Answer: 412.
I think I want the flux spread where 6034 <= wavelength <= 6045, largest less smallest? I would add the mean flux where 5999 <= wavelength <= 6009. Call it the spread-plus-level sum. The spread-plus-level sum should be 26.8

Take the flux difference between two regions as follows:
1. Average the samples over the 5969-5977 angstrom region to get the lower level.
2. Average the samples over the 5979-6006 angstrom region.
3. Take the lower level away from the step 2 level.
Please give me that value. -0.5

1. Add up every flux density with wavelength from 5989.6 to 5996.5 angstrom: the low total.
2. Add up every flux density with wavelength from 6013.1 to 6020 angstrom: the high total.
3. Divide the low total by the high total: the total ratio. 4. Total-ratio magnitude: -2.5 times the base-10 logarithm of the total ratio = -0.01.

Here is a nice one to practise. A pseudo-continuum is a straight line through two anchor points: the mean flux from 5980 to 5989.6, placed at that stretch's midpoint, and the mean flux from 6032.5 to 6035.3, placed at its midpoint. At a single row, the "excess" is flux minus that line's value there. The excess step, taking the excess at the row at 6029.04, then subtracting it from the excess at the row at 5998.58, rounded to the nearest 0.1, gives 2.4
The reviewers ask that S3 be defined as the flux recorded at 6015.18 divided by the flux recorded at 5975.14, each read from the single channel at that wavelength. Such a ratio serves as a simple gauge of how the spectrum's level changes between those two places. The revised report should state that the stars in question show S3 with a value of 0.98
